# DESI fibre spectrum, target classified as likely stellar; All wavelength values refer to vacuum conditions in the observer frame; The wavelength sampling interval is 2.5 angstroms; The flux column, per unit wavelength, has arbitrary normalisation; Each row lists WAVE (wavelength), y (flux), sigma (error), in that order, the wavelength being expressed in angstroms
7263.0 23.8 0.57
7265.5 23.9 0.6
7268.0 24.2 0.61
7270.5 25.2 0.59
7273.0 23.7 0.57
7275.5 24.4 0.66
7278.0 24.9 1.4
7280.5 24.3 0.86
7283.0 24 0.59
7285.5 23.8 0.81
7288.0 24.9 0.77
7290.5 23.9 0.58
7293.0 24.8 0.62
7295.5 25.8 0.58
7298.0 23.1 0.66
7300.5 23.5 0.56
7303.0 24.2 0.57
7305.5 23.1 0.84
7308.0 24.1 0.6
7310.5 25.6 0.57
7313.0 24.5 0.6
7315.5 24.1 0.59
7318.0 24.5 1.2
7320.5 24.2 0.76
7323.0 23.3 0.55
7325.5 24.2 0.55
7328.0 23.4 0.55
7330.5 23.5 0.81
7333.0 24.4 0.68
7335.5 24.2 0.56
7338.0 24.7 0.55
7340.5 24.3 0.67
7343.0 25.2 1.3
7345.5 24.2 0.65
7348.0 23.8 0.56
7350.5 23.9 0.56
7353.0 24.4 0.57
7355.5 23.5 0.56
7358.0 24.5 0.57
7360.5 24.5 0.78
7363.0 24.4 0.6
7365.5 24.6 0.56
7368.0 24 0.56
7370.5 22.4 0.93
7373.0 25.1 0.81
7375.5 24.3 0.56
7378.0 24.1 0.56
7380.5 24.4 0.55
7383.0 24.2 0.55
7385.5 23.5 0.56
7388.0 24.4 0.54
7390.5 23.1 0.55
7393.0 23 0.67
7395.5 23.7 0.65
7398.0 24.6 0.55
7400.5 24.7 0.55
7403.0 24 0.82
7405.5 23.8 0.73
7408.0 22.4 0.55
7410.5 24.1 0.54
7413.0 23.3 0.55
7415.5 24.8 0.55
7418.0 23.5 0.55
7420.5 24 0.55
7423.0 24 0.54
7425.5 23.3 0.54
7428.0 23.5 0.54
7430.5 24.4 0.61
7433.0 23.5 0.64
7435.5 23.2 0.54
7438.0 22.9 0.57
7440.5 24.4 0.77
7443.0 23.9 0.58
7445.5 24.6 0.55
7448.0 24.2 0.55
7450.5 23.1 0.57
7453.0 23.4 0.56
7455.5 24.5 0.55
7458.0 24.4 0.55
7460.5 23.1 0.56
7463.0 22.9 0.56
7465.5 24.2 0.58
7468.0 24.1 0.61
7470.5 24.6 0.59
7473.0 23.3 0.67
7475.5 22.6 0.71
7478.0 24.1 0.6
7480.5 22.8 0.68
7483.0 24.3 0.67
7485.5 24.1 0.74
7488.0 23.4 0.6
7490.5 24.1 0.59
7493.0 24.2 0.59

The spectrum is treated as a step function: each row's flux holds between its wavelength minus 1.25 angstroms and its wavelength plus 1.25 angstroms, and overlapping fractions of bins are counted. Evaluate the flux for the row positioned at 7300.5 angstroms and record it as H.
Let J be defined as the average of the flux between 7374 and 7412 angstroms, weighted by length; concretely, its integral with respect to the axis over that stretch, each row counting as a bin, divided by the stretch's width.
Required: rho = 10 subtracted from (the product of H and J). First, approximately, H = 23.5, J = 23.9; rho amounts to 551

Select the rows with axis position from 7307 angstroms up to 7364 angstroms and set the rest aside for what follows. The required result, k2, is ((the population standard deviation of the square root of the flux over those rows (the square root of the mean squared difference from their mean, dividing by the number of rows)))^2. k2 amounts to 0.0028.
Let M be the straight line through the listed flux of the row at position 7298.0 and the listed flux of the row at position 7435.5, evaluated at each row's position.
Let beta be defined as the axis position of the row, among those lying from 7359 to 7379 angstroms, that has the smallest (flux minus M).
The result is 7370.5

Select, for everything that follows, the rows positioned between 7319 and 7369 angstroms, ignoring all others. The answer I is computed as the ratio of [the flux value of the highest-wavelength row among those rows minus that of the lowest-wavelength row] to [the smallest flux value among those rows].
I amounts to -0.009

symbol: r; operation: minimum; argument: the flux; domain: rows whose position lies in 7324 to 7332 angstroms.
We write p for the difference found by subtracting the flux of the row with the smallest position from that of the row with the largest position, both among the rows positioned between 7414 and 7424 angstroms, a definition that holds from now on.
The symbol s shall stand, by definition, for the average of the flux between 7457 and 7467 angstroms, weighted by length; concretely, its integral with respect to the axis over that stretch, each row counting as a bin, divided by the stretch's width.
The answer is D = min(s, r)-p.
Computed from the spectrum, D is 24.2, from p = -0.80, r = 23.4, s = 23.6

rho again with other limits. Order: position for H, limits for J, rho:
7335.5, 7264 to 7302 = 578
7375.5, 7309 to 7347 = 580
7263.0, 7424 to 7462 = 555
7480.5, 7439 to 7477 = 533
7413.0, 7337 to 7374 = 554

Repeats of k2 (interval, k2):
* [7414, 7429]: 0.0026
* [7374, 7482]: 0.0042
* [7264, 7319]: 0.0049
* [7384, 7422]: 0.0046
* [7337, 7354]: 0.0020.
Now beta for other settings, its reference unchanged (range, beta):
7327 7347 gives 7328.0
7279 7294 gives 7285.5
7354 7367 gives 7355.5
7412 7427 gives 7425.5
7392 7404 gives 7393.0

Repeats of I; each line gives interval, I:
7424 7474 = 0.000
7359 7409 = -0.094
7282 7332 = -0.022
